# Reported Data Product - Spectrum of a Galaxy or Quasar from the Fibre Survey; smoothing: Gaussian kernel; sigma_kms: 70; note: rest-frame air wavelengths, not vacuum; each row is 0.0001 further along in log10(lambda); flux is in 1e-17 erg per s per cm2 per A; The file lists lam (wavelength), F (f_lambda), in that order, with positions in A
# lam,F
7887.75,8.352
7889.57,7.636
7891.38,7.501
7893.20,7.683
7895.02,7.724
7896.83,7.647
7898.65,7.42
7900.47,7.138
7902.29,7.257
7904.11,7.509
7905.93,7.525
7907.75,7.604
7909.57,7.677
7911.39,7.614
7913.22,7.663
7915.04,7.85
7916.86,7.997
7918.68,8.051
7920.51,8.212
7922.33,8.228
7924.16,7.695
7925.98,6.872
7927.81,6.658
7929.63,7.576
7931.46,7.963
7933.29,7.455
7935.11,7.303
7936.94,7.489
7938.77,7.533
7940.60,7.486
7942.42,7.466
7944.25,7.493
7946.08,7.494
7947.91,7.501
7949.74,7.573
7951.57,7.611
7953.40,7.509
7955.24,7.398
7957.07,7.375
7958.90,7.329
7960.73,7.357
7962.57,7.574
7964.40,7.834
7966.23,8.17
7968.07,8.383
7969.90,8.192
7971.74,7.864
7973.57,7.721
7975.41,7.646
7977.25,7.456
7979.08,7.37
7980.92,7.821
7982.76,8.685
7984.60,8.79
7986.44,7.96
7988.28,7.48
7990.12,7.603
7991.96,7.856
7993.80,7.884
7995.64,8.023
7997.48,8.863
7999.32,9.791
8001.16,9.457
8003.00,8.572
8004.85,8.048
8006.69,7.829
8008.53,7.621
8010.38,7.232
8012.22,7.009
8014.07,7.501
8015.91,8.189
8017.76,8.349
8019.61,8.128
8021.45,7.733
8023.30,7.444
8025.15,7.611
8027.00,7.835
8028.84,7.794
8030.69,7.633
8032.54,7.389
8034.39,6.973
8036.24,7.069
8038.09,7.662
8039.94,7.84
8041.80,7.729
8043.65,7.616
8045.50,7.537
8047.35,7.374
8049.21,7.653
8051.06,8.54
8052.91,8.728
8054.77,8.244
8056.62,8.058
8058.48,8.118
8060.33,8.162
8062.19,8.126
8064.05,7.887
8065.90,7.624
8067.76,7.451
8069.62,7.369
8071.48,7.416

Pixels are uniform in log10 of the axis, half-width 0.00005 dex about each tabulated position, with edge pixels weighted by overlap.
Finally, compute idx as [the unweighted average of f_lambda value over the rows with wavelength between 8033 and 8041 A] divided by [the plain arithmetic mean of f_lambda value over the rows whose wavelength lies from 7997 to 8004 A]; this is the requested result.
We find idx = 0.81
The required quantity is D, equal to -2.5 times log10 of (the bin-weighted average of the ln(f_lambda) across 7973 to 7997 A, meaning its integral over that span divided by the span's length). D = -0.786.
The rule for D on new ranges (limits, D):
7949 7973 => -0.775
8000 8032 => -0.786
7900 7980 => -0.768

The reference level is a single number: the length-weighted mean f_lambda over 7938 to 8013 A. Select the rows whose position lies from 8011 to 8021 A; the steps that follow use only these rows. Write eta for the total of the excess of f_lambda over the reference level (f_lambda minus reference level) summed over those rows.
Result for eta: -0.1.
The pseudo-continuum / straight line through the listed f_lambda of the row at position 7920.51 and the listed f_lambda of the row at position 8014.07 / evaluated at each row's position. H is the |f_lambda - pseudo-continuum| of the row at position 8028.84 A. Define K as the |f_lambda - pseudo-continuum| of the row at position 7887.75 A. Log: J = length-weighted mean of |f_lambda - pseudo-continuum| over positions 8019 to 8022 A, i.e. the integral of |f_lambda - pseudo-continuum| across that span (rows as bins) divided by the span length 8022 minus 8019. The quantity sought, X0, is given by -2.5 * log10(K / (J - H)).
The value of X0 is -0.4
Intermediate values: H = 0.41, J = 0.5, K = 0.1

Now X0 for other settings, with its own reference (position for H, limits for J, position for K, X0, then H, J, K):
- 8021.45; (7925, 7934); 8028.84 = 0.3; 0.29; 0.8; 0.4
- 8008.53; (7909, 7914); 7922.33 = 3.2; 0.08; 0.6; 0.0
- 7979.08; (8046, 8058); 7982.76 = -0.8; 0.40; 0.9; 0.9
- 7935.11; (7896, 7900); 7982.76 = -2.5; 0.80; 0.9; 0.9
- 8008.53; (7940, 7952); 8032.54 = 2.9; 0.08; 0.5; 0.0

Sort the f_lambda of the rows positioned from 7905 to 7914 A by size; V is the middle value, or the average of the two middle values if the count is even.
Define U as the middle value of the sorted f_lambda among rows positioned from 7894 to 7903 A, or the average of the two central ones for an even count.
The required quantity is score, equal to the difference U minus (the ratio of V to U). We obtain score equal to 6.39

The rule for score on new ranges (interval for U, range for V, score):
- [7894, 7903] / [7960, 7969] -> 6.36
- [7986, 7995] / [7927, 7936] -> 6.91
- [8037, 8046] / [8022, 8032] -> 6.67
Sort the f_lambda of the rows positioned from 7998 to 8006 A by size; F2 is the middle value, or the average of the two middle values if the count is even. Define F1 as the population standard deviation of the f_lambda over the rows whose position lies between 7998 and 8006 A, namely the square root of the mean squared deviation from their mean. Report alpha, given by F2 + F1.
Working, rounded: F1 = 0.69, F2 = 9.01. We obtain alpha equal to 9.7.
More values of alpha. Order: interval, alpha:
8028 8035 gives 7.8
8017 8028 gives 8.1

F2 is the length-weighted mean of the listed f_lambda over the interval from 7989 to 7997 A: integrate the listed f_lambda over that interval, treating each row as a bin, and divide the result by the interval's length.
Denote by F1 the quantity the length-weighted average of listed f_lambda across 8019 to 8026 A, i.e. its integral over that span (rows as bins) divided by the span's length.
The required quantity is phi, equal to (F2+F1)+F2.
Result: 23.5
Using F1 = 7.7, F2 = 7.89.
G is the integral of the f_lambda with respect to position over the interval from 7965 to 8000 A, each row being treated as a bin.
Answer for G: 282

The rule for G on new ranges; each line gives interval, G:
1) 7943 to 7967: 181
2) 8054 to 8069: 119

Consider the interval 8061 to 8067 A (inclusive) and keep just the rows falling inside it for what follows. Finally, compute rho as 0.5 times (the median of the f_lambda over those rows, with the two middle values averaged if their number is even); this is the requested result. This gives 3.94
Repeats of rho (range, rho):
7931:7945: 3.74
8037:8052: 3.83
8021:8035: 3.81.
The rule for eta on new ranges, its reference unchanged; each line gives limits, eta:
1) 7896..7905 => -2.3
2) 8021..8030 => -0.9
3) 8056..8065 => 1.1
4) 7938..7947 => -1.8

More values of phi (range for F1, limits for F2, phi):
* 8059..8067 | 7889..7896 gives 23.2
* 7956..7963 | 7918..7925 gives 23.5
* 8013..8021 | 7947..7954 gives 23.1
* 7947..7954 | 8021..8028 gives 22.9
